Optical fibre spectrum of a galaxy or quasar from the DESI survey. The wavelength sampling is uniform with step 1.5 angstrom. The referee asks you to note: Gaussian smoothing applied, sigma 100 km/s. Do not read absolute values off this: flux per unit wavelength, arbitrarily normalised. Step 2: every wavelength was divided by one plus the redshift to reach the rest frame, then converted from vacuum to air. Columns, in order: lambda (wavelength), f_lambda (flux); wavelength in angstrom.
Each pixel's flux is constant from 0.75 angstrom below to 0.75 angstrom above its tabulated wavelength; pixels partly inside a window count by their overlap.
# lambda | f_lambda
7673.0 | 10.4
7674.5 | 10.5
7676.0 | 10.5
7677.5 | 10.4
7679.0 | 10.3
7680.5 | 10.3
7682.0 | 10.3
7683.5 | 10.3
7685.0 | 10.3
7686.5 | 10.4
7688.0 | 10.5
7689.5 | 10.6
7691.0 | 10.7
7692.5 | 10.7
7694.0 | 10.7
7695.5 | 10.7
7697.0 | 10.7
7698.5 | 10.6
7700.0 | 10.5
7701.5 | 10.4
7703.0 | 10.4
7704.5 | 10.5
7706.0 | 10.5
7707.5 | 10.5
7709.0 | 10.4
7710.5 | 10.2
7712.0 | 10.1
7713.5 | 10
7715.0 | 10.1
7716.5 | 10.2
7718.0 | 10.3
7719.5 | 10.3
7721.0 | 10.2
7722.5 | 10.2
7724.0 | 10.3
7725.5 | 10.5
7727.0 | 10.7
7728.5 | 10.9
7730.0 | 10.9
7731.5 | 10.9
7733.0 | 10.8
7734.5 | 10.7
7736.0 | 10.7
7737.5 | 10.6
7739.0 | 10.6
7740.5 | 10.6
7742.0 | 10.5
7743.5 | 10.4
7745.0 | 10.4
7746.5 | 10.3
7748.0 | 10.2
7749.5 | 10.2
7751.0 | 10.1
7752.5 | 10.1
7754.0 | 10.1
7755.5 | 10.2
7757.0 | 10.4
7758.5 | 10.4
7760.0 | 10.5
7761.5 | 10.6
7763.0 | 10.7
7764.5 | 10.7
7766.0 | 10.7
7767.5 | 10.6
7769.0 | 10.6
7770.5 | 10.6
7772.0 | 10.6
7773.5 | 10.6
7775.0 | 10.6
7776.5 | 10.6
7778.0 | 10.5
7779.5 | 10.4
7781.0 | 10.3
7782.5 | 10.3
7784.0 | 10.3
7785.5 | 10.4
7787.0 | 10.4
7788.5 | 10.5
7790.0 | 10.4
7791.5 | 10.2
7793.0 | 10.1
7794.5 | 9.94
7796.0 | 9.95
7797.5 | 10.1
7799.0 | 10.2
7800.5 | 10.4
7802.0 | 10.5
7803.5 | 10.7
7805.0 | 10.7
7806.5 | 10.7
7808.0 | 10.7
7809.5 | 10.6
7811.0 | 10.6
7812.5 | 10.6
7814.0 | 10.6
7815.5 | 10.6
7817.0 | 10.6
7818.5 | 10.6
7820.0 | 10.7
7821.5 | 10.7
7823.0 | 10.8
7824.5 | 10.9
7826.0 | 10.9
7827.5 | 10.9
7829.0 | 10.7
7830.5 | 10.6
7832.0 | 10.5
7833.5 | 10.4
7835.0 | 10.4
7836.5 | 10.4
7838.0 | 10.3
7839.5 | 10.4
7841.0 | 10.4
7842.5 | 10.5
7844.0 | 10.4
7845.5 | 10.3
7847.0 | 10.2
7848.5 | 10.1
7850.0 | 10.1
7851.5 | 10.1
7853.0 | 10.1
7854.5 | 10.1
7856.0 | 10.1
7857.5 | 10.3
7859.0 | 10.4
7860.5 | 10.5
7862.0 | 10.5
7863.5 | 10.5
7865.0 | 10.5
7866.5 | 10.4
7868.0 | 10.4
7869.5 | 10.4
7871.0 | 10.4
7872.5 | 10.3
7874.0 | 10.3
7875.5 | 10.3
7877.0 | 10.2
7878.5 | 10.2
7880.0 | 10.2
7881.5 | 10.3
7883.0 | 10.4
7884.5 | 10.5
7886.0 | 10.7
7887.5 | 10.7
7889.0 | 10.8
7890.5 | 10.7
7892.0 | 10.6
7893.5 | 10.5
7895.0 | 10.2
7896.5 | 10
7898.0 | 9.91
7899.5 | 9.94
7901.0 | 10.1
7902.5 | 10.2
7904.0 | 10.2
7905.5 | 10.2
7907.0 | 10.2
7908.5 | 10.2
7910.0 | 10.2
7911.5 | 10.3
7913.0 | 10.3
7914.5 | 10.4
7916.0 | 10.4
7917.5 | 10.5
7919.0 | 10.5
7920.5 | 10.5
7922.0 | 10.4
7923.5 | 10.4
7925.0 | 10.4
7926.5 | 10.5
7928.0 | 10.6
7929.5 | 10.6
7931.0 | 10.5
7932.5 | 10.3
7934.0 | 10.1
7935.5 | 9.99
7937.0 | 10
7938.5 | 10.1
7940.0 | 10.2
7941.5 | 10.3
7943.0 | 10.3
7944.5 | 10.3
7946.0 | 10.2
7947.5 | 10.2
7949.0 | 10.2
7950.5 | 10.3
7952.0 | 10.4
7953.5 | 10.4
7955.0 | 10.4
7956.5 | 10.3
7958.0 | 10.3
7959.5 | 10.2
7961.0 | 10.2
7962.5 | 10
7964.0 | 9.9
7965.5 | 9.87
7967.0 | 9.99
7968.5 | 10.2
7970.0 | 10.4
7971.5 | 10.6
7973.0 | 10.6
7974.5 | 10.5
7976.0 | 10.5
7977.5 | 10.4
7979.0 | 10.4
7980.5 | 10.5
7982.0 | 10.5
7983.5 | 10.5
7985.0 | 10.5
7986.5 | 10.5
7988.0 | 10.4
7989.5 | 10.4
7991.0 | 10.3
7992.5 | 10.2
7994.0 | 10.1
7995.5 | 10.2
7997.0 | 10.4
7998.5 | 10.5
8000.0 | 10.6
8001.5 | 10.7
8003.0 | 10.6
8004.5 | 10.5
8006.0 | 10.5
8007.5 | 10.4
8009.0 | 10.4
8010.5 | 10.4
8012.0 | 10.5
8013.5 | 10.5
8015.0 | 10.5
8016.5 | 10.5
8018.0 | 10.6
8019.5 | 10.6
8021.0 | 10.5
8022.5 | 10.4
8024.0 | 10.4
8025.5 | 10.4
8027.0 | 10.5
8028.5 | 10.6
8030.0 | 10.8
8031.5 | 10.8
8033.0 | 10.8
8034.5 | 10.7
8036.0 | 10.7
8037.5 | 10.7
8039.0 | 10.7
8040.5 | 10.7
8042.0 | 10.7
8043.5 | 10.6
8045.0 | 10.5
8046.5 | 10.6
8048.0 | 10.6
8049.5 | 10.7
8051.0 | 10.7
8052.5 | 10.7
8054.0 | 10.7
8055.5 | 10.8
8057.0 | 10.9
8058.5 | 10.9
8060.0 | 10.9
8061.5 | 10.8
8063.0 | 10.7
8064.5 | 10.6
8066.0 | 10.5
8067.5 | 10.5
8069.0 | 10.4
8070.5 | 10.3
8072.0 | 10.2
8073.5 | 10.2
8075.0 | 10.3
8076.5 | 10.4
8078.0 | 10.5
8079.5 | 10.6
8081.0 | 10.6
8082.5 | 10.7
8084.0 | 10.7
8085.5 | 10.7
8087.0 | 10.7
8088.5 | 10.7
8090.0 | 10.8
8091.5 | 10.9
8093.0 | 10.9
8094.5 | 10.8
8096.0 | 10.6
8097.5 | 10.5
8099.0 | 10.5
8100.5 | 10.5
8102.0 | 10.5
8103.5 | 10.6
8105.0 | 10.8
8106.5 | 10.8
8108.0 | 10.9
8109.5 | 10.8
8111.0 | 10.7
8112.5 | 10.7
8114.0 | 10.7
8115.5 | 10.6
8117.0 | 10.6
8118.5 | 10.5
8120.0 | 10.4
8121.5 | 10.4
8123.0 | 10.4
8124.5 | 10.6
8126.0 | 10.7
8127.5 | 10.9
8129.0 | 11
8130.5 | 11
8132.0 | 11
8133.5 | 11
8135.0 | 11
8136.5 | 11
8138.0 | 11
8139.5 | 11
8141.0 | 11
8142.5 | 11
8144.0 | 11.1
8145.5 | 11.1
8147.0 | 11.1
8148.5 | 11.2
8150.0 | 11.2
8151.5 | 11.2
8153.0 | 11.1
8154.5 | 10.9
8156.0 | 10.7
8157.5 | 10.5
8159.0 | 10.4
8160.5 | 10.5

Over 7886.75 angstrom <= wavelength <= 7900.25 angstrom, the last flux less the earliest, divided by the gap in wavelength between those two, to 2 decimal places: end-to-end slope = -0.06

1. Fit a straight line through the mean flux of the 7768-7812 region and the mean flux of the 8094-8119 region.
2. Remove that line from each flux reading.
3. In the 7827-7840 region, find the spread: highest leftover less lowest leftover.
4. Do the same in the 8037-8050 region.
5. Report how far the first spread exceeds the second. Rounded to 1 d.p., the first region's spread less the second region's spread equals 0.4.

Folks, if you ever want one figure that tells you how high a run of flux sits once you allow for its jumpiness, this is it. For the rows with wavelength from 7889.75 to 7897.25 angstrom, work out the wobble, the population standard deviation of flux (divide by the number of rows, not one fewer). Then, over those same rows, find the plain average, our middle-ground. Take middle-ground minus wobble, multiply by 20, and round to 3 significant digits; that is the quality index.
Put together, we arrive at 203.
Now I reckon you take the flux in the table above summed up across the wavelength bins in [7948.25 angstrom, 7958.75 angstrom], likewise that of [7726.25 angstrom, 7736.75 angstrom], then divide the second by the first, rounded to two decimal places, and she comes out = 1.05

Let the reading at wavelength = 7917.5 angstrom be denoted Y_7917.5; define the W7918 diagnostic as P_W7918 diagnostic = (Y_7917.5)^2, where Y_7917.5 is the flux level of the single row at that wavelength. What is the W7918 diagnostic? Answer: 110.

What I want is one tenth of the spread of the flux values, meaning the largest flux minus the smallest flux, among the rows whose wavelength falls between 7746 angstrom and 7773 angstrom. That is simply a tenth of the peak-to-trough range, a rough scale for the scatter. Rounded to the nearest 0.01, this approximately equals 0.06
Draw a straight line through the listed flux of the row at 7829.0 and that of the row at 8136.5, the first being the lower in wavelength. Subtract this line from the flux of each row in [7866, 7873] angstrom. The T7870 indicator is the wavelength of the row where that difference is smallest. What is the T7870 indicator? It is 7872.5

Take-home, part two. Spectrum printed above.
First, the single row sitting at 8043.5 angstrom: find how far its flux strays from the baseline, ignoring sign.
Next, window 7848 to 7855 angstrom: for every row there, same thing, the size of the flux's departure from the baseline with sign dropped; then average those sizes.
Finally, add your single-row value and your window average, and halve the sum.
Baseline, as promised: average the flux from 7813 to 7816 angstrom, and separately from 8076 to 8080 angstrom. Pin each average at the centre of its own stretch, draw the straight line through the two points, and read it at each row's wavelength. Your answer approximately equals 0.29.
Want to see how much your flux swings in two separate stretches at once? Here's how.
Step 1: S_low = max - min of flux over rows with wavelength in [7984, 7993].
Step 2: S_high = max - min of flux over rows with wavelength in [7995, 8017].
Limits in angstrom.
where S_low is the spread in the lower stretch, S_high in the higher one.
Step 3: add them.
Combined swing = 0.80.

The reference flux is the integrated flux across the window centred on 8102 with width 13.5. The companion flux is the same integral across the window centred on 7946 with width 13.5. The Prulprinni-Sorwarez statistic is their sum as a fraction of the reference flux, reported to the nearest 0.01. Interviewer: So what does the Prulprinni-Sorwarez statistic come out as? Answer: 1.97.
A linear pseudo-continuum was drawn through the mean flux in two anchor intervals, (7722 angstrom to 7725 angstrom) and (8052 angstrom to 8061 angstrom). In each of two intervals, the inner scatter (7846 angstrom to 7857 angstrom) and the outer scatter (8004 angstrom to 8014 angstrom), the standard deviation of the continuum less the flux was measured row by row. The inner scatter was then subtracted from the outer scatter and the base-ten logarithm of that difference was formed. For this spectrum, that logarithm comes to -1.9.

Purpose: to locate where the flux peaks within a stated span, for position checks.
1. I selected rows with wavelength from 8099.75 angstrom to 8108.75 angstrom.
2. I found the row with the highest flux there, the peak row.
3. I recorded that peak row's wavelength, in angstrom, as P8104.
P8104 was 8108.0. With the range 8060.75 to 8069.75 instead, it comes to 8061.5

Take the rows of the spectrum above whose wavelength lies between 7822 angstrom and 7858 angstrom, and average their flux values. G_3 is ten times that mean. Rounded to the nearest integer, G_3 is 104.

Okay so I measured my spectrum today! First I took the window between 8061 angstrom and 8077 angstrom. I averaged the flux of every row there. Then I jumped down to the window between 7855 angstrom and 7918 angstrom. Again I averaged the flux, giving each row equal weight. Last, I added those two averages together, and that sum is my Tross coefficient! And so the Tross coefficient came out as 20.8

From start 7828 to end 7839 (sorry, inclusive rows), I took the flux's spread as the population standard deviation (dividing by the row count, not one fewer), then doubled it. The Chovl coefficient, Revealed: 0.26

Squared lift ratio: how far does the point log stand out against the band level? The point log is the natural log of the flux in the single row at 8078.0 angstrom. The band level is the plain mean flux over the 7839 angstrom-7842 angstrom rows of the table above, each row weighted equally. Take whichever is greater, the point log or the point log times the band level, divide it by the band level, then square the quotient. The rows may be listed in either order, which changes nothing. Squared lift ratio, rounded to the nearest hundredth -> 5.53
